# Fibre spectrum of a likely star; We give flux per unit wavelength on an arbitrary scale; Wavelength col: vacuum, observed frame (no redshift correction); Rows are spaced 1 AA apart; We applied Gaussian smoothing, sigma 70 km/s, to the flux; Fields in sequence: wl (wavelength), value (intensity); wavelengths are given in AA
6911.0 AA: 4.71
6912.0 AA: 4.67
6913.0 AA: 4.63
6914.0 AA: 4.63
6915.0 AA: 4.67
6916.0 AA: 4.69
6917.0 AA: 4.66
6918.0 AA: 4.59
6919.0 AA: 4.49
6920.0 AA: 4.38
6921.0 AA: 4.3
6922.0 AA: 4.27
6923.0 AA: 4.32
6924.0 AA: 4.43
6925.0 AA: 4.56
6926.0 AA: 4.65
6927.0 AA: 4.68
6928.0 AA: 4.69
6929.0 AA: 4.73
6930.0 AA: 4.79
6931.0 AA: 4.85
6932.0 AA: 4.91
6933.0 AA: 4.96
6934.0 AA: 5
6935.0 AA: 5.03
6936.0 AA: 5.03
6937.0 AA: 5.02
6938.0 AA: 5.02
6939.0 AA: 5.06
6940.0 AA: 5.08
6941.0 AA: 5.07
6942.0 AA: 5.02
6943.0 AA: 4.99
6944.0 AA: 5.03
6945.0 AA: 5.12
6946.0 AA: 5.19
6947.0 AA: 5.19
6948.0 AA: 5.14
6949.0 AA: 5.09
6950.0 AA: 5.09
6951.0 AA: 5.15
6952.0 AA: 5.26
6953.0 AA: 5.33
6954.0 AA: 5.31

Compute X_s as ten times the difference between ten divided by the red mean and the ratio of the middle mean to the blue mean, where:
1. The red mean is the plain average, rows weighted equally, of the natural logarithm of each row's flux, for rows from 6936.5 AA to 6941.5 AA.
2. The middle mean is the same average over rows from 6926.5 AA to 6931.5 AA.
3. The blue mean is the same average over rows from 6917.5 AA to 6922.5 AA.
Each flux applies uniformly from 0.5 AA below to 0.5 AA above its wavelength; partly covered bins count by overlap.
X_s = 51.2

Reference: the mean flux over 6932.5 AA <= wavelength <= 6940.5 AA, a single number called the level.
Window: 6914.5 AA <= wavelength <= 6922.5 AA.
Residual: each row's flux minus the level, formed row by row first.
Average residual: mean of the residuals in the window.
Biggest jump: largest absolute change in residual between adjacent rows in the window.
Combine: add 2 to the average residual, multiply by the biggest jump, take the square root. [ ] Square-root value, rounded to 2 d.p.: 0.40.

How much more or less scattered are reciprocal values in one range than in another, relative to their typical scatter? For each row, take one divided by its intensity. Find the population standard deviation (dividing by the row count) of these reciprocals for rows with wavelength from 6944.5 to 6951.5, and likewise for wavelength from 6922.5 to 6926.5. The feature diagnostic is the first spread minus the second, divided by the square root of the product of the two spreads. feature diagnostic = -1.6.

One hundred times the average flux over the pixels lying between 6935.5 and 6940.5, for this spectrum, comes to 504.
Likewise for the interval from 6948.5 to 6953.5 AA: 518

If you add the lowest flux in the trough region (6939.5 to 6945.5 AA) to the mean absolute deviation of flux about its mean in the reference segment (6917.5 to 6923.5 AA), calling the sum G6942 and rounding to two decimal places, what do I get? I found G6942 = 5.09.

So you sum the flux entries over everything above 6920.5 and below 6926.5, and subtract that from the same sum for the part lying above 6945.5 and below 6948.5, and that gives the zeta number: -11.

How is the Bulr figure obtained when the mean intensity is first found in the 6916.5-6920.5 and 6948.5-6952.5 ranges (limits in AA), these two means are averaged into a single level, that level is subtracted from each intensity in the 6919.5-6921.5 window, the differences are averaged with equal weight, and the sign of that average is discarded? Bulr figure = 0.50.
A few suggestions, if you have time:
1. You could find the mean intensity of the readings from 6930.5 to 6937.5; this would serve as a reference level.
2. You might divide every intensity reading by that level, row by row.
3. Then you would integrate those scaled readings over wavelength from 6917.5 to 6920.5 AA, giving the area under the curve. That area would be 2.7 AA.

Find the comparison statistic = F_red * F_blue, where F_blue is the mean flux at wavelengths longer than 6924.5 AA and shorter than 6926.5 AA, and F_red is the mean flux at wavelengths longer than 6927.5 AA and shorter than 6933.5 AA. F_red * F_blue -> 22.2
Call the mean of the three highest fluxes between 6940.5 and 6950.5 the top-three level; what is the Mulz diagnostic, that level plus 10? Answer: 15.2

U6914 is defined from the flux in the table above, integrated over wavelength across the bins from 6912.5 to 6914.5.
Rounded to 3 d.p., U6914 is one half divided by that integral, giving 0.054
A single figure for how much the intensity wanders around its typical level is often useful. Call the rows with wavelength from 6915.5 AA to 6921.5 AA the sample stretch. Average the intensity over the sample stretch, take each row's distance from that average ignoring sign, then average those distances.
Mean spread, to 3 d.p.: 0.128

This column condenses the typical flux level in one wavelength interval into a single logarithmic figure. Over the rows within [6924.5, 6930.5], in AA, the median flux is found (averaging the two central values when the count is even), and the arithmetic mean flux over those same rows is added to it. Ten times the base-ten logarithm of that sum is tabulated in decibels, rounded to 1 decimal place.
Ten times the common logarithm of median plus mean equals 9.7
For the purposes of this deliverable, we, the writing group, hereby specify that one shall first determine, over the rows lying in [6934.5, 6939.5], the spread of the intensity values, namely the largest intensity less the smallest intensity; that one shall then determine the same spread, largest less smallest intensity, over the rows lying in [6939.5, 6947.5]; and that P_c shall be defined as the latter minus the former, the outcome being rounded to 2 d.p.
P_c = 0.16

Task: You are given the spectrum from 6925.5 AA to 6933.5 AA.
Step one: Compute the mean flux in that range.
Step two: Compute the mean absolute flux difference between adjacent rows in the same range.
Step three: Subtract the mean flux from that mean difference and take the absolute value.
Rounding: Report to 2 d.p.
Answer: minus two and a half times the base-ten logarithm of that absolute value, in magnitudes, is -1.69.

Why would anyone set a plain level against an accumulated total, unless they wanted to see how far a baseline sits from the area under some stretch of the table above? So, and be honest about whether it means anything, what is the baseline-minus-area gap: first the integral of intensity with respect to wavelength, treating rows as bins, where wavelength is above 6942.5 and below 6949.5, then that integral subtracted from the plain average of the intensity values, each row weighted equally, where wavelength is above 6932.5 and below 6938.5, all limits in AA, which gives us -31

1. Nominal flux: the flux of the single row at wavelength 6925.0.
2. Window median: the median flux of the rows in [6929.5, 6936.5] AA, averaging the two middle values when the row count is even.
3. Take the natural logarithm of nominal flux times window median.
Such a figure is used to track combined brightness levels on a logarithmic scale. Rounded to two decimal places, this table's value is 3.12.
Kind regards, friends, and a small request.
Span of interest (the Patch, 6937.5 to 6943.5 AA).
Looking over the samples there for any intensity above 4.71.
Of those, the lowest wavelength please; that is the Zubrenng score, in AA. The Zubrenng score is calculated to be 6938.0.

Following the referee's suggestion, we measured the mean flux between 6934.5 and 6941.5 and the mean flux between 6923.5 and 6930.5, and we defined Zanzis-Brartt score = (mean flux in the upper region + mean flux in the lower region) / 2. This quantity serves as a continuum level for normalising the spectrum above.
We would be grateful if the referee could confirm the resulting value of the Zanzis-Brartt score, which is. 4.85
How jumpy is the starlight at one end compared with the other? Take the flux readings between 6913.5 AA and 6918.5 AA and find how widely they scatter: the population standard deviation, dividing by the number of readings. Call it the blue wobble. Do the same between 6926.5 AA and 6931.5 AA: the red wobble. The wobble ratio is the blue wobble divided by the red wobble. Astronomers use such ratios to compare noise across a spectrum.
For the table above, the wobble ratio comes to 0.54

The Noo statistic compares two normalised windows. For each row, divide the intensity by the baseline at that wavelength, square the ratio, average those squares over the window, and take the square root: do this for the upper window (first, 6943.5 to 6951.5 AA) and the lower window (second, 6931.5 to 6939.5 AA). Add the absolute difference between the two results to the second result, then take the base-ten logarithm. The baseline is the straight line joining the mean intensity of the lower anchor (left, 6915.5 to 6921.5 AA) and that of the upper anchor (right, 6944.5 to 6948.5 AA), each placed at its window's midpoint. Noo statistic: 0.021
